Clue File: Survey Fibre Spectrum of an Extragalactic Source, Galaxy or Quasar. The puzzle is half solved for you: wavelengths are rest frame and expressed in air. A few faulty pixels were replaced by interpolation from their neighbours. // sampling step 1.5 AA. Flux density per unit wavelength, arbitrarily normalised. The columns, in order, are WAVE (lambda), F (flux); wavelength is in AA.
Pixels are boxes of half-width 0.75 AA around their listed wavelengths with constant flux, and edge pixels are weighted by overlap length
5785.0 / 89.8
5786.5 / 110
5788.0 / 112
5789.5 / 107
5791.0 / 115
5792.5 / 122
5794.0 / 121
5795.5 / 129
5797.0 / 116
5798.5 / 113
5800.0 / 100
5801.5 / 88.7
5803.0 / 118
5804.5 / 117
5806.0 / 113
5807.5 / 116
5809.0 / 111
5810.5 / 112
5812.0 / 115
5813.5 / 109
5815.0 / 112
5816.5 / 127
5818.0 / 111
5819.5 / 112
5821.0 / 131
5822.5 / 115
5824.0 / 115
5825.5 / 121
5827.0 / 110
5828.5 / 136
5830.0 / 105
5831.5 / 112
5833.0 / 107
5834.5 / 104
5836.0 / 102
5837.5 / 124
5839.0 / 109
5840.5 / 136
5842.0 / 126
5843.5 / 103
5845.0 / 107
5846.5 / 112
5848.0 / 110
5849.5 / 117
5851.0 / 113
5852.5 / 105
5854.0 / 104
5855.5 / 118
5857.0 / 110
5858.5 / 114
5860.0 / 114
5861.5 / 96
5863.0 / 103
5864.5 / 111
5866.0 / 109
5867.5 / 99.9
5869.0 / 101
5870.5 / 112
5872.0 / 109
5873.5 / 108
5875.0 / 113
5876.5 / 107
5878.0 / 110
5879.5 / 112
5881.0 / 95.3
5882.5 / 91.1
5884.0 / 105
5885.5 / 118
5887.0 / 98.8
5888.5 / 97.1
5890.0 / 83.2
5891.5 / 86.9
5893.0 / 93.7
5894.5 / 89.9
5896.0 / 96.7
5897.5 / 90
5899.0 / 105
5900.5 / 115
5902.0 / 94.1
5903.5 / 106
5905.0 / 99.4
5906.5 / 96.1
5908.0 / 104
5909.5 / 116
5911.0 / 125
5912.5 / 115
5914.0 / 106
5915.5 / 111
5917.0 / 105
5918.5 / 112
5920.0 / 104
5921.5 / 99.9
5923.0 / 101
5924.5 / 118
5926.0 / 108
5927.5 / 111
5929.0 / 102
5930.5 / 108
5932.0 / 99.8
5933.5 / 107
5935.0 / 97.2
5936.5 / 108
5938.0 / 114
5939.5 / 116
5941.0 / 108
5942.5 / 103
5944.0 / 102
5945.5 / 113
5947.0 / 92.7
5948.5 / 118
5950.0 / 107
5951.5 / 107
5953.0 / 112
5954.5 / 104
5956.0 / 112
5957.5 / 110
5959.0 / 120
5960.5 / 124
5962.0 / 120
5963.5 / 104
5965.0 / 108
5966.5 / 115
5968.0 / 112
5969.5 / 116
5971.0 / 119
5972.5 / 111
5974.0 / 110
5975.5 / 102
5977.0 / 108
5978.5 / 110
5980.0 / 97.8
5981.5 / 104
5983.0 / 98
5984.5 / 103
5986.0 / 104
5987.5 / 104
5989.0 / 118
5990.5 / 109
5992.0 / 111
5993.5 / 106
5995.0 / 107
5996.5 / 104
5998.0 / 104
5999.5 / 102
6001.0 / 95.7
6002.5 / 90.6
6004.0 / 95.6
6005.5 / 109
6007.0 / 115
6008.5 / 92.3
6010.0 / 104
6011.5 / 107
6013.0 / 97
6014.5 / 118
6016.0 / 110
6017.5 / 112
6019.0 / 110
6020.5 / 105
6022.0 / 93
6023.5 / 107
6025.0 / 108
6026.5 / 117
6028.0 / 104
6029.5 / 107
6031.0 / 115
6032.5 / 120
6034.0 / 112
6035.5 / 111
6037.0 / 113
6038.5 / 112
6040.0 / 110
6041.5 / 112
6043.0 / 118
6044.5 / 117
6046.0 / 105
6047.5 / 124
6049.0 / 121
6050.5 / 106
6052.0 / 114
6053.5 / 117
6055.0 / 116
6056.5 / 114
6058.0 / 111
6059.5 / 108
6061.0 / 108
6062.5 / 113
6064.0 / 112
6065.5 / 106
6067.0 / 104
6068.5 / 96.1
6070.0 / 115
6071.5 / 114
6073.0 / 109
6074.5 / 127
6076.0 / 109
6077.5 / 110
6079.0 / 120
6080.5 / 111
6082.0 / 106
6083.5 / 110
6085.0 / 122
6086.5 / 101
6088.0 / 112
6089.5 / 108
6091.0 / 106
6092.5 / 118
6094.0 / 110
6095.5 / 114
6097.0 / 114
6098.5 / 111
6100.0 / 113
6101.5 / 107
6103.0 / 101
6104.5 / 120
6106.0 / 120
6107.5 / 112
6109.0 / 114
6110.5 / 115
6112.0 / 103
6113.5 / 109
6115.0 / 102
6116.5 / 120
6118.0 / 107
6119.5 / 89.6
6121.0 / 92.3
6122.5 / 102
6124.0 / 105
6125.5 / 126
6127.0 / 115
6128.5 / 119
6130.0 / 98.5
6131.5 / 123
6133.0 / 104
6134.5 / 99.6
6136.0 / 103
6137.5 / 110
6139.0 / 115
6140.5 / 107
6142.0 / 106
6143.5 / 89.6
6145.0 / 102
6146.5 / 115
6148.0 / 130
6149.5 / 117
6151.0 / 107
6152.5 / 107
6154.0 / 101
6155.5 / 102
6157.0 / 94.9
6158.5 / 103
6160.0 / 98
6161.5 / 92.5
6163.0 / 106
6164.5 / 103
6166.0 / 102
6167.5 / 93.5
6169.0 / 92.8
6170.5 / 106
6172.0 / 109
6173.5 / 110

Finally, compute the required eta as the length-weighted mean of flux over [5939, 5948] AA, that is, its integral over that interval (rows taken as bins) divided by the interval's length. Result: 106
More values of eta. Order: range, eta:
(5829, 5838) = 109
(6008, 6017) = 105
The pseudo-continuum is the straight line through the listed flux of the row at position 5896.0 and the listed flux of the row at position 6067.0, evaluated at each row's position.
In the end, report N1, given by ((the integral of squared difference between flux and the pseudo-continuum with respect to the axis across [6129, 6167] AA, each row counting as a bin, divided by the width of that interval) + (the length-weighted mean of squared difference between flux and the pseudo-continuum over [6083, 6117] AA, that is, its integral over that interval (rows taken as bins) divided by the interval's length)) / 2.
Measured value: 80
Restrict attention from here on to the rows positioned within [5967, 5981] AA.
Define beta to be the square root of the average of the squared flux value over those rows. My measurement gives 110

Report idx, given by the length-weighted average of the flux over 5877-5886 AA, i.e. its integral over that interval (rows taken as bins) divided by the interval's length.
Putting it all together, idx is 105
